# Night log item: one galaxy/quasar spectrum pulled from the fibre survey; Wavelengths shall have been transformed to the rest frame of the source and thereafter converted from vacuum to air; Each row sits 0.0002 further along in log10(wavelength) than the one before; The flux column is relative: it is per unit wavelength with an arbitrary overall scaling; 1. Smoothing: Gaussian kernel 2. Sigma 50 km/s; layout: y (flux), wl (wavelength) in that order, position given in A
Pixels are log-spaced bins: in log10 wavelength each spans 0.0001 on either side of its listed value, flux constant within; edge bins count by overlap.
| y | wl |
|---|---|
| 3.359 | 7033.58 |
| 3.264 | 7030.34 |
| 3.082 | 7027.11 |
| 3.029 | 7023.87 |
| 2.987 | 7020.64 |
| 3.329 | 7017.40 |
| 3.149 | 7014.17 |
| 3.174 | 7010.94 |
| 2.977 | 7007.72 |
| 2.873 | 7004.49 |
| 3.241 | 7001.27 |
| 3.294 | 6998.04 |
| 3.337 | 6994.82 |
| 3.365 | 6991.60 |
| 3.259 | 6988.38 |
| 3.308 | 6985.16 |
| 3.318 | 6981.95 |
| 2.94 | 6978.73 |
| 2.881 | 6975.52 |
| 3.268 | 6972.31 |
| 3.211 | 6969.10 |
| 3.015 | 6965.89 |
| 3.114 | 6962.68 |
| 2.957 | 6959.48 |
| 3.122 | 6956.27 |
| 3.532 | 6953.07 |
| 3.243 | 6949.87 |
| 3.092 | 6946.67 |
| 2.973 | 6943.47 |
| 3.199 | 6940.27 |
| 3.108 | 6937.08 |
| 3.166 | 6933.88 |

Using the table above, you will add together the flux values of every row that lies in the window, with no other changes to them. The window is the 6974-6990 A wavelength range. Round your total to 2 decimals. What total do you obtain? 15.71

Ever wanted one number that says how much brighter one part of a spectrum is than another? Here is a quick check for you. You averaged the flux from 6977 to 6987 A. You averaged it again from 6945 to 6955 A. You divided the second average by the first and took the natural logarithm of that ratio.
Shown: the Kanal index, 0.03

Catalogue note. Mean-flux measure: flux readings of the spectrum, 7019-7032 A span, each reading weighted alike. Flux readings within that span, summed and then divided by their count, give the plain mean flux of 3.09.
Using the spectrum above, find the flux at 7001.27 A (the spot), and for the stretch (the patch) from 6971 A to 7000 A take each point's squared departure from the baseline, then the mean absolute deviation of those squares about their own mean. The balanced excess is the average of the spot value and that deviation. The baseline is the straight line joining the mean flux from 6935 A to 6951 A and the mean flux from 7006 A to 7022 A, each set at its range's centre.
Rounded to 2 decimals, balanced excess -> 1.63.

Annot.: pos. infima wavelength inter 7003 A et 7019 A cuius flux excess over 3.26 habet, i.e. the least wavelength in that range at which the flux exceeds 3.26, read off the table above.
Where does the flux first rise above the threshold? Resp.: 7017.40 A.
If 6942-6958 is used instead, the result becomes 6953.07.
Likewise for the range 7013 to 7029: 7017.40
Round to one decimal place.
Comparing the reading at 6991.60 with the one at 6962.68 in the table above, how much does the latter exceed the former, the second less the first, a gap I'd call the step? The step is -0.3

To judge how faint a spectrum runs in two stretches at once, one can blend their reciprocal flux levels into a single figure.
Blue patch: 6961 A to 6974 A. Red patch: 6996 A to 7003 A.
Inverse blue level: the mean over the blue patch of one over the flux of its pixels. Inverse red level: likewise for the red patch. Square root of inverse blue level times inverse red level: 0.312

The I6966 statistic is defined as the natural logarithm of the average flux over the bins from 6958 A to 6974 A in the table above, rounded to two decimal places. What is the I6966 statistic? 1.14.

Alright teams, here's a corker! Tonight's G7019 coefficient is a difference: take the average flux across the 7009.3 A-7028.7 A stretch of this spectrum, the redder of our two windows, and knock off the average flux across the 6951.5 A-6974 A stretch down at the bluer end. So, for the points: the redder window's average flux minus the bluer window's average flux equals -0.05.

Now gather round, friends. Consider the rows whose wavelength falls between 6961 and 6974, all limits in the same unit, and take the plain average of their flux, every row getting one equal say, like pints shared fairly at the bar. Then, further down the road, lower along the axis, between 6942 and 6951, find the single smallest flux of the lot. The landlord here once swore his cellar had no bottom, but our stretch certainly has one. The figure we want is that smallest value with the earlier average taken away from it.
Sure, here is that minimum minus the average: -0.18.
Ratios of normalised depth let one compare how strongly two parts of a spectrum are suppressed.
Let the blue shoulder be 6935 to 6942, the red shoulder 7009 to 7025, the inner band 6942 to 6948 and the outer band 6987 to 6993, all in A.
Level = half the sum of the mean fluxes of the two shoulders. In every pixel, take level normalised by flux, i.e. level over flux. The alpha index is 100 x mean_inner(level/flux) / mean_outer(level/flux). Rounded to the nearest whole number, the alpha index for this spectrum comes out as 109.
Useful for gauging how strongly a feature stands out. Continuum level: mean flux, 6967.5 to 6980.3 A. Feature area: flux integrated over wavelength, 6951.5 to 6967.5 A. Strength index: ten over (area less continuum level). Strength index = 0.21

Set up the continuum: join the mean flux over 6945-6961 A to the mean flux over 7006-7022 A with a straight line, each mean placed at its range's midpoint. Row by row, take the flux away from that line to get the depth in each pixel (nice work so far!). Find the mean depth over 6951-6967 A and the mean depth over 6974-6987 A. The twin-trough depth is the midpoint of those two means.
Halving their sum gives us 0.04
